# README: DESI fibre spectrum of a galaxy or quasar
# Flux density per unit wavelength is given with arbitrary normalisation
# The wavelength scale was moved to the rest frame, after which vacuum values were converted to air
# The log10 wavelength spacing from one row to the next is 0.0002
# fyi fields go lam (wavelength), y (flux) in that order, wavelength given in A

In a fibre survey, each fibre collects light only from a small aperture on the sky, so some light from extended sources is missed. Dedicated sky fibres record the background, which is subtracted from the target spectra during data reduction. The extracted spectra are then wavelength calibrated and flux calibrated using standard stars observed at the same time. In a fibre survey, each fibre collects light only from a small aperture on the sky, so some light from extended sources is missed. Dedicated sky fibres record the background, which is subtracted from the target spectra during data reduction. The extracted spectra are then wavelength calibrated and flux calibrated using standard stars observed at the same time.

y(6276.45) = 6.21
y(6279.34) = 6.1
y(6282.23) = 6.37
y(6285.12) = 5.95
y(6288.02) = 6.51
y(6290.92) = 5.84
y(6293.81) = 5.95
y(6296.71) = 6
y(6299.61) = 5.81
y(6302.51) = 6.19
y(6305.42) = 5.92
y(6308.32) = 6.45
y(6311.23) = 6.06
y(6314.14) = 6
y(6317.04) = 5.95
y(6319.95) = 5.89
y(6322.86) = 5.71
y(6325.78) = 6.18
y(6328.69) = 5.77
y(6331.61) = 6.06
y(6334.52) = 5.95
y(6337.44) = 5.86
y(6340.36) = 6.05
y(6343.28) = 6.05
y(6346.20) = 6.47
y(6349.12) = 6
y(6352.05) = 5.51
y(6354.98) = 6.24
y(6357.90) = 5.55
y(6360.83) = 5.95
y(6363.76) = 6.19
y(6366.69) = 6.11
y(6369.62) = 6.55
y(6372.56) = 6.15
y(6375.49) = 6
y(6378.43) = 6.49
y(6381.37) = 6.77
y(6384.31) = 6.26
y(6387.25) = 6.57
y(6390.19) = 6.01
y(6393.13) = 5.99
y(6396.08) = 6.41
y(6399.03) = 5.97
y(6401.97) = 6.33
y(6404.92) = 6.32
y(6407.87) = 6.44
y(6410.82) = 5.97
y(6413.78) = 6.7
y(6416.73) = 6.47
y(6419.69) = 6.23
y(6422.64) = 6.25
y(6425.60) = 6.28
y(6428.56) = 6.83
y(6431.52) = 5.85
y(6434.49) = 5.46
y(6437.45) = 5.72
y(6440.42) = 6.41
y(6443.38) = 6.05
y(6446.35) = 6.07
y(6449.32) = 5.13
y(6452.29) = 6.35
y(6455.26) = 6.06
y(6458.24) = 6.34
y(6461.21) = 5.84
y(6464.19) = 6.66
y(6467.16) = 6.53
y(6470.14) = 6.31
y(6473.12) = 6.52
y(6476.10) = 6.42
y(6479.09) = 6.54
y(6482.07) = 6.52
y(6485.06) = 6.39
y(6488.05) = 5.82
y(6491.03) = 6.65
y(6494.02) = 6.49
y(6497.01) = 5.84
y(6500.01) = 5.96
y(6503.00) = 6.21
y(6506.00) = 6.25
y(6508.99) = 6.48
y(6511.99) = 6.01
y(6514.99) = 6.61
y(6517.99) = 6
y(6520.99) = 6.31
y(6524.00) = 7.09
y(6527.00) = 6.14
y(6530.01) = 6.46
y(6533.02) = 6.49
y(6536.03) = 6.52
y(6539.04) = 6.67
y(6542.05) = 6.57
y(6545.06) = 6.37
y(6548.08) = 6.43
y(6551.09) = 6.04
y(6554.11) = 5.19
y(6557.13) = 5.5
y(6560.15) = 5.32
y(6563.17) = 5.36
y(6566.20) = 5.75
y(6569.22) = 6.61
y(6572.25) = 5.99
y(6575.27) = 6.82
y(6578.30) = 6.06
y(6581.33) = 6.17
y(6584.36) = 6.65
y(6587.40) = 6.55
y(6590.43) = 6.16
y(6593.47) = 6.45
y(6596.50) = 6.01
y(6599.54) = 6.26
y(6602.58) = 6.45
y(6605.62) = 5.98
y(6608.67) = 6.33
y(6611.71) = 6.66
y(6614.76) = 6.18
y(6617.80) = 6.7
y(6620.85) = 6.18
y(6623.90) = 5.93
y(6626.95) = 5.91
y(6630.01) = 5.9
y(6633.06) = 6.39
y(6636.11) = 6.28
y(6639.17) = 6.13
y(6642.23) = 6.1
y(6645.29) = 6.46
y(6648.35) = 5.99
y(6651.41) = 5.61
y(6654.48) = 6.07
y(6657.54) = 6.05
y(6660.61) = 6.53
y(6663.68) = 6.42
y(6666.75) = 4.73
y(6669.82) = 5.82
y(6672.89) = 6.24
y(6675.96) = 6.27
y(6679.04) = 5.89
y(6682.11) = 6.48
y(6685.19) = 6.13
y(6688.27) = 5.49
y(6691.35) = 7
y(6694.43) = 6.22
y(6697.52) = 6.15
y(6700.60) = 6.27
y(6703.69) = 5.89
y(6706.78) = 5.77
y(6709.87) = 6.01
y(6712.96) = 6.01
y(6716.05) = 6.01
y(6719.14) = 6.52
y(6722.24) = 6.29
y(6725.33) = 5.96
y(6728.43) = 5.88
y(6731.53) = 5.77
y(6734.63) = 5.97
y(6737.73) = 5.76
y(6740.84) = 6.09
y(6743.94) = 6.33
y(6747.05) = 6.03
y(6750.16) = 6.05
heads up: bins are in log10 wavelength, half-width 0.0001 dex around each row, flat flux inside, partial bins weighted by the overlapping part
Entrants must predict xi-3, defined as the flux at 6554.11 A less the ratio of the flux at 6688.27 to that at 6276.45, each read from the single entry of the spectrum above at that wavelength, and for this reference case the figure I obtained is 4.31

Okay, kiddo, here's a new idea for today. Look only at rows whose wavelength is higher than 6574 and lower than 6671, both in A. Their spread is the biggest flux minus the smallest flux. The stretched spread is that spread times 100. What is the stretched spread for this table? 209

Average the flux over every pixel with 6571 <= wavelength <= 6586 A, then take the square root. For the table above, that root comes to 2.52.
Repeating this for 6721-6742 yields 2.44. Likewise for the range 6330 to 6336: 2.45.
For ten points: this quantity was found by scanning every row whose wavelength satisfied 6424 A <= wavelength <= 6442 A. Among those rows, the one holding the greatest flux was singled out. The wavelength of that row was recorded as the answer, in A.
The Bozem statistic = 6428.56 A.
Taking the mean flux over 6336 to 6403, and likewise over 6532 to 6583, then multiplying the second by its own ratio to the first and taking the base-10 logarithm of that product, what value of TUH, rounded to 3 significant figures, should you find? 0.783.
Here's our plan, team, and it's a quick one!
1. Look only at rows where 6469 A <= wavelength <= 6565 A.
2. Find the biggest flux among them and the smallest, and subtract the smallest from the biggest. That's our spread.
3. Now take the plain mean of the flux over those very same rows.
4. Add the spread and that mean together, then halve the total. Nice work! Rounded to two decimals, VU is 4.07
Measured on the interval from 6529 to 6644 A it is 3.91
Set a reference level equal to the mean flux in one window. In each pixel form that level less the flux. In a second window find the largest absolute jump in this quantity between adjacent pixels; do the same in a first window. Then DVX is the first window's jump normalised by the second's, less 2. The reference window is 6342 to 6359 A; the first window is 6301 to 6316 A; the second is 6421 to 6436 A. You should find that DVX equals -1.46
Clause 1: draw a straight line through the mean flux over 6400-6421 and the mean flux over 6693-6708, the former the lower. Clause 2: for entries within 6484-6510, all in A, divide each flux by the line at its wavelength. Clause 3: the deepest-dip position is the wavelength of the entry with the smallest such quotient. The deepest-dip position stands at 6488.05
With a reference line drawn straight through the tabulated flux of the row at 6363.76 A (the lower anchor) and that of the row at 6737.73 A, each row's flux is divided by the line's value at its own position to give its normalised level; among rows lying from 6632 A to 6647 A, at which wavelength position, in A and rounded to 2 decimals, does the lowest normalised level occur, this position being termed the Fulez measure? 6642.23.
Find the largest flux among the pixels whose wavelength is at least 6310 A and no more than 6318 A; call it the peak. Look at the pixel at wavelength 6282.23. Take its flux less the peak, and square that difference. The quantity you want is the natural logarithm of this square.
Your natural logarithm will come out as -2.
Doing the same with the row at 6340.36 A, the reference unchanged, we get -9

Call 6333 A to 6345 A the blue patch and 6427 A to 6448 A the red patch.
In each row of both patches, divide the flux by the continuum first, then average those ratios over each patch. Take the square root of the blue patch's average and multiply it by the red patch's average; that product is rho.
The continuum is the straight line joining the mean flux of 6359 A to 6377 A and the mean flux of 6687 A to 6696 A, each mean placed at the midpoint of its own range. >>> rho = 0.97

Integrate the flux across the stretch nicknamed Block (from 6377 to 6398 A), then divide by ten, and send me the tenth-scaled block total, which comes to 13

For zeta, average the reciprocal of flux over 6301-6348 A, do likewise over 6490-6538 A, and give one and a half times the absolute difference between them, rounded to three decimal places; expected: 0.012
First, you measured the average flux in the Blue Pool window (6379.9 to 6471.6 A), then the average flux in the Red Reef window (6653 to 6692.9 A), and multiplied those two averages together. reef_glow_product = 37.8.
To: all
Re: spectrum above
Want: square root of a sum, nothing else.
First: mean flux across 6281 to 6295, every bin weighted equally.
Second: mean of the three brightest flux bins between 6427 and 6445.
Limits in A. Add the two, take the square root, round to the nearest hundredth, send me 3.54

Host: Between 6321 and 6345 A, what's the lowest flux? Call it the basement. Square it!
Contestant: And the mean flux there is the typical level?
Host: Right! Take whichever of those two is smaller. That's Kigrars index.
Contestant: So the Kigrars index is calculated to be 6.0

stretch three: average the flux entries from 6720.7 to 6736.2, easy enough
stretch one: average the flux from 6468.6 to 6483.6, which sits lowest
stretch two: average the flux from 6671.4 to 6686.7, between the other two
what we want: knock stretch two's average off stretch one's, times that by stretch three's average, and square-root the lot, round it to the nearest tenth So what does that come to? 1.2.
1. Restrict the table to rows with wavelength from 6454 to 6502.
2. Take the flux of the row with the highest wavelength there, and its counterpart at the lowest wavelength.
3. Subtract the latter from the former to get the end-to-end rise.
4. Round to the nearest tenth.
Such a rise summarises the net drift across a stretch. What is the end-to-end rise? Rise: -0.1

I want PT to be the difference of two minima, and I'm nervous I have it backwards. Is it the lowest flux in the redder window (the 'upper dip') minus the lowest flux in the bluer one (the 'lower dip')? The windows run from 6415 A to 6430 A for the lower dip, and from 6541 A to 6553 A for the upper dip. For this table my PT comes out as -0.2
